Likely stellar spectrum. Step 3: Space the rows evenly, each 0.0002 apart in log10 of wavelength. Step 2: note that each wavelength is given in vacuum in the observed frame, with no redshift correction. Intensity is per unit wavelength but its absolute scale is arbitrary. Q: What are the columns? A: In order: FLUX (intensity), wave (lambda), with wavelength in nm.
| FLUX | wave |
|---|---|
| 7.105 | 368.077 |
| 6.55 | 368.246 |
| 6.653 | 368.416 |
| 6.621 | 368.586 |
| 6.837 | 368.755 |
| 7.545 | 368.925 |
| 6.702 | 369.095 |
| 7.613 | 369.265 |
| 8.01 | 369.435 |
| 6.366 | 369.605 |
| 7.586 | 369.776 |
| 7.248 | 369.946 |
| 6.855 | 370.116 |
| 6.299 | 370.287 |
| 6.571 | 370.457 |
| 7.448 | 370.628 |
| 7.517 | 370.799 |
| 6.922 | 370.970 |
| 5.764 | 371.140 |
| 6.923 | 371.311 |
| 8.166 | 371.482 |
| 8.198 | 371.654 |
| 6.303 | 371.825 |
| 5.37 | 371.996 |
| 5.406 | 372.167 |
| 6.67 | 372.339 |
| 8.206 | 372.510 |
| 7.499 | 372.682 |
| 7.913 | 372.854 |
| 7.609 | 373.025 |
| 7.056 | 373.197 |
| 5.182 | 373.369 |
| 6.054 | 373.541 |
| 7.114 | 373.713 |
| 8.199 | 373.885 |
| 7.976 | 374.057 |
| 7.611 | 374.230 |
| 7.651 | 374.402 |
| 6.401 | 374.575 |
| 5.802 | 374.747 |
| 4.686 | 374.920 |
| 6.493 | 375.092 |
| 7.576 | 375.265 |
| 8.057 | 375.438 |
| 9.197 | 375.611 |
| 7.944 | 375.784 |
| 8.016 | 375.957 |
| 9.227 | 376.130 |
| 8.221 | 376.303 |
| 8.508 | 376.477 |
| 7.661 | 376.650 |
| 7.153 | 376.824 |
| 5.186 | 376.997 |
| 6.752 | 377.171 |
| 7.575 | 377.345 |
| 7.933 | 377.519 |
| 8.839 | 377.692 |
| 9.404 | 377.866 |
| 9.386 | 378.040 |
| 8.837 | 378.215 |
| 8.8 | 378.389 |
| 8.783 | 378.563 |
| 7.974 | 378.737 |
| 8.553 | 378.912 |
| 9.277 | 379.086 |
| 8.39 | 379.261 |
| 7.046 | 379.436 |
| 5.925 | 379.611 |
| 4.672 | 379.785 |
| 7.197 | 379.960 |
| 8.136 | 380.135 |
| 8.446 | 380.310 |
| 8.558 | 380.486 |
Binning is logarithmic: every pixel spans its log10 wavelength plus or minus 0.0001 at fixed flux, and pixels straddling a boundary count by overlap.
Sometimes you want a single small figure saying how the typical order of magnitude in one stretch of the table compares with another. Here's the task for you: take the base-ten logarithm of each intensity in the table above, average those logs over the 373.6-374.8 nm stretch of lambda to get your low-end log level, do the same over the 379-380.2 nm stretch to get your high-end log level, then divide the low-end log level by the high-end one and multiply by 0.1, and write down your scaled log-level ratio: 0.101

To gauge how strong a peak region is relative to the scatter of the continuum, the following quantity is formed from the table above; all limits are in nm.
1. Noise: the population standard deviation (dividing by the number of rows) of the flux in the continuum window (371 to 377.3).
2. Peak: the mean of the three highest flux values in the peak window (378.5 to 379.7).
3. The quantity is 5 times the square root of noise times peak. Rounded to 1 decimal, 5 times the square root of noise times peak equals 16.0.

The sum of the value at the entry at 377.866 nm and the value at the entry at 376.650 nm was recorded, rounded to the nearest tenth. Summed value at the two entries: 17.1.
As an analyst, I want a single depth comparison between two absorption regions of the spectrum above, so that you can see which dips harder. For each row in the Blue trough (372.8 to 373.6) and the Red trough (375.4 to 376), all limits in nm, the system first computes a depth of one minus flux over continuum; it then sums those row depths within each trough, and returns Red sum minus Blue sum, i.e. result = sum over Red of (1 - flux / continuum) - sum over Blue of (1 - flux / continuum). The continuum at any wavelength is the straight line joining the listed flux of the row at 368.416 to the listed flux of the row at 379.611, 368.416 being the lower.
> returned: -1.0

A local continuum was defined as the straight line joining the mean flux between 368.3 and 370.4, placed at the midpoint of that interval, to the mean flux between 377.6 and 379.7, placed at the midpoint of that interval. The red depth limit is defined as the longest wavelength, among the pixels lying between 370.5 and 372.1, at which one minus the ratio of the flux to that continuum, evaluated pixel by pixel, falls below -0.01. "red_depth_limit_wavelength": 371.654 nm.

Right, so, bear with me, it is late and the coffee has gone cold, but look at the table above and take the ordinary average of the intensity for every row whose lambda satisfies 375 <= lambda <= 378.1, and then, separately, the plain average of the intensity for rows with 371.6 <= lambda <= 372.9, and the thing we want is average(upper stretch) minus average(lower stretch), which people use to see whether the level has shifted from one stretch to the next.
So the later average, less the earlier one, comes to 1.0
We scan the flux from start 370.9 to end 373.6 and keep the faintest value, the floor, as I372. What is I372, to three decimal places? 5.182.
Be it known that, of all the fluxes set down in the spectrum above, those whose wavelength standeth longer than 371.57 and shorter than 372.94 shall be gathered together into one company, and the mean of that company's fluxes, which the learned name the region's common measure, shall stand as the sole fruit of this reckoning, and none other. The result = 6.95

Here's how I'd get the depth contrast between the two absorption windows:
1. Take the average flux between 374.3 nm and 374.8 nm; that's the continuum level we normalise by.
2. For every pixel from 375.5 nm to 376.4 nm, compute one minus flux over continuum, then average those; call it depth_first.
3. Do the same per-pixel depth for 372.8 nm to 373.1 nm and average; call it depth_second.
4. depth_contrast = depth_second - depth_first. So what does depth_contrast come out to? 0.11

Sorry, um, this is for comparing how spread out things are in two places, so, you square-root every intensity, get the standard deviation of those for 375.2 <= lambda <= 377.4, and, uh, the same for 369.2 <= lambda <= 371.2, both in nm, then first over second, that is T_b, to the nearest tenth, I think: 1.5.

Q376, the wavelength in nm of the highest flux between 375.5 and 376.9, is 376.130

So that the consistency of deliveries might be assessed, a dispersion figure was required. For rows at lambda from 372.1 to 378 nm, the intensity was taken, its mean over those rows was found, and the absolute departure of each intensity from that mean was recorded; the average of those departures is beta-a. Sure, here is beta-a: 0.94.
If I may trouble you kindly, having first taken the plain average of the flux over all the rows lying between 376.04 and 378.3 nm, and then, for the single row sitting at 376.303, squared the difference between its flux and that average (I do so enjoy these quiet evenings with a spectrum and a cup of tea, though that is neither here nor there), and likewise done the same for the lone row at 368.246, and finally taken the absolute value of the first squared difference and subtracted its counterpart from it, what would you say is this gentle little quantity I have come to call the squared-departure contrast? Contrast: -2.2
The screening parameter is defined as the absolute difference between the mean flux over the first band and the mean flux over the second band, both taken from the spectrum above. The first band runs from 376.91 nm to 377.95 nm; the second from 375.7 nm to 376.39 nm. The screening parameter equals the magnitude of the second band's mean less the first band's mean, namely 0.7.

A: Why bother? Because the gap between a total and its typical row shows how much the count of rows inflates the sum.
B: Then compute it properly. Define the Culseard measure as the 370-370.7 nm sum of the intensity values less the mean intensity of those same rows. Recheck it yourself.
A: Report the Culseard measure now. 20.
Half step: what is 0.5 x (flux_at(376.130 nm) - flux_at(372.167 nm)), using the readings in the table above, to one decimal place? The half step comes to 1.9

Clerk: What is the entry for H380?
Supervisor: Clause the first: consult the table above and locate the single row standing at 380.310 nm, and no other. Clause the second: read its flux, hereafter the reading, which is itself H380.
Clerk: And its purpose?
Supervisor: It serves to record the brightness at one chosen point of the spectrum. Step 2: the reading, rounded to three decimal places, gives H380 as 8.446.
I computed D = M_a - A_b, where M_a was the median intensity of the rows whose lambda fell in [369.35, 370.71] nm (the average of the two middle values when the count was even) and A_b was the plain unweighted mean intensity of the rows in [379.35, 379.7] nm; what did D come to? 1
